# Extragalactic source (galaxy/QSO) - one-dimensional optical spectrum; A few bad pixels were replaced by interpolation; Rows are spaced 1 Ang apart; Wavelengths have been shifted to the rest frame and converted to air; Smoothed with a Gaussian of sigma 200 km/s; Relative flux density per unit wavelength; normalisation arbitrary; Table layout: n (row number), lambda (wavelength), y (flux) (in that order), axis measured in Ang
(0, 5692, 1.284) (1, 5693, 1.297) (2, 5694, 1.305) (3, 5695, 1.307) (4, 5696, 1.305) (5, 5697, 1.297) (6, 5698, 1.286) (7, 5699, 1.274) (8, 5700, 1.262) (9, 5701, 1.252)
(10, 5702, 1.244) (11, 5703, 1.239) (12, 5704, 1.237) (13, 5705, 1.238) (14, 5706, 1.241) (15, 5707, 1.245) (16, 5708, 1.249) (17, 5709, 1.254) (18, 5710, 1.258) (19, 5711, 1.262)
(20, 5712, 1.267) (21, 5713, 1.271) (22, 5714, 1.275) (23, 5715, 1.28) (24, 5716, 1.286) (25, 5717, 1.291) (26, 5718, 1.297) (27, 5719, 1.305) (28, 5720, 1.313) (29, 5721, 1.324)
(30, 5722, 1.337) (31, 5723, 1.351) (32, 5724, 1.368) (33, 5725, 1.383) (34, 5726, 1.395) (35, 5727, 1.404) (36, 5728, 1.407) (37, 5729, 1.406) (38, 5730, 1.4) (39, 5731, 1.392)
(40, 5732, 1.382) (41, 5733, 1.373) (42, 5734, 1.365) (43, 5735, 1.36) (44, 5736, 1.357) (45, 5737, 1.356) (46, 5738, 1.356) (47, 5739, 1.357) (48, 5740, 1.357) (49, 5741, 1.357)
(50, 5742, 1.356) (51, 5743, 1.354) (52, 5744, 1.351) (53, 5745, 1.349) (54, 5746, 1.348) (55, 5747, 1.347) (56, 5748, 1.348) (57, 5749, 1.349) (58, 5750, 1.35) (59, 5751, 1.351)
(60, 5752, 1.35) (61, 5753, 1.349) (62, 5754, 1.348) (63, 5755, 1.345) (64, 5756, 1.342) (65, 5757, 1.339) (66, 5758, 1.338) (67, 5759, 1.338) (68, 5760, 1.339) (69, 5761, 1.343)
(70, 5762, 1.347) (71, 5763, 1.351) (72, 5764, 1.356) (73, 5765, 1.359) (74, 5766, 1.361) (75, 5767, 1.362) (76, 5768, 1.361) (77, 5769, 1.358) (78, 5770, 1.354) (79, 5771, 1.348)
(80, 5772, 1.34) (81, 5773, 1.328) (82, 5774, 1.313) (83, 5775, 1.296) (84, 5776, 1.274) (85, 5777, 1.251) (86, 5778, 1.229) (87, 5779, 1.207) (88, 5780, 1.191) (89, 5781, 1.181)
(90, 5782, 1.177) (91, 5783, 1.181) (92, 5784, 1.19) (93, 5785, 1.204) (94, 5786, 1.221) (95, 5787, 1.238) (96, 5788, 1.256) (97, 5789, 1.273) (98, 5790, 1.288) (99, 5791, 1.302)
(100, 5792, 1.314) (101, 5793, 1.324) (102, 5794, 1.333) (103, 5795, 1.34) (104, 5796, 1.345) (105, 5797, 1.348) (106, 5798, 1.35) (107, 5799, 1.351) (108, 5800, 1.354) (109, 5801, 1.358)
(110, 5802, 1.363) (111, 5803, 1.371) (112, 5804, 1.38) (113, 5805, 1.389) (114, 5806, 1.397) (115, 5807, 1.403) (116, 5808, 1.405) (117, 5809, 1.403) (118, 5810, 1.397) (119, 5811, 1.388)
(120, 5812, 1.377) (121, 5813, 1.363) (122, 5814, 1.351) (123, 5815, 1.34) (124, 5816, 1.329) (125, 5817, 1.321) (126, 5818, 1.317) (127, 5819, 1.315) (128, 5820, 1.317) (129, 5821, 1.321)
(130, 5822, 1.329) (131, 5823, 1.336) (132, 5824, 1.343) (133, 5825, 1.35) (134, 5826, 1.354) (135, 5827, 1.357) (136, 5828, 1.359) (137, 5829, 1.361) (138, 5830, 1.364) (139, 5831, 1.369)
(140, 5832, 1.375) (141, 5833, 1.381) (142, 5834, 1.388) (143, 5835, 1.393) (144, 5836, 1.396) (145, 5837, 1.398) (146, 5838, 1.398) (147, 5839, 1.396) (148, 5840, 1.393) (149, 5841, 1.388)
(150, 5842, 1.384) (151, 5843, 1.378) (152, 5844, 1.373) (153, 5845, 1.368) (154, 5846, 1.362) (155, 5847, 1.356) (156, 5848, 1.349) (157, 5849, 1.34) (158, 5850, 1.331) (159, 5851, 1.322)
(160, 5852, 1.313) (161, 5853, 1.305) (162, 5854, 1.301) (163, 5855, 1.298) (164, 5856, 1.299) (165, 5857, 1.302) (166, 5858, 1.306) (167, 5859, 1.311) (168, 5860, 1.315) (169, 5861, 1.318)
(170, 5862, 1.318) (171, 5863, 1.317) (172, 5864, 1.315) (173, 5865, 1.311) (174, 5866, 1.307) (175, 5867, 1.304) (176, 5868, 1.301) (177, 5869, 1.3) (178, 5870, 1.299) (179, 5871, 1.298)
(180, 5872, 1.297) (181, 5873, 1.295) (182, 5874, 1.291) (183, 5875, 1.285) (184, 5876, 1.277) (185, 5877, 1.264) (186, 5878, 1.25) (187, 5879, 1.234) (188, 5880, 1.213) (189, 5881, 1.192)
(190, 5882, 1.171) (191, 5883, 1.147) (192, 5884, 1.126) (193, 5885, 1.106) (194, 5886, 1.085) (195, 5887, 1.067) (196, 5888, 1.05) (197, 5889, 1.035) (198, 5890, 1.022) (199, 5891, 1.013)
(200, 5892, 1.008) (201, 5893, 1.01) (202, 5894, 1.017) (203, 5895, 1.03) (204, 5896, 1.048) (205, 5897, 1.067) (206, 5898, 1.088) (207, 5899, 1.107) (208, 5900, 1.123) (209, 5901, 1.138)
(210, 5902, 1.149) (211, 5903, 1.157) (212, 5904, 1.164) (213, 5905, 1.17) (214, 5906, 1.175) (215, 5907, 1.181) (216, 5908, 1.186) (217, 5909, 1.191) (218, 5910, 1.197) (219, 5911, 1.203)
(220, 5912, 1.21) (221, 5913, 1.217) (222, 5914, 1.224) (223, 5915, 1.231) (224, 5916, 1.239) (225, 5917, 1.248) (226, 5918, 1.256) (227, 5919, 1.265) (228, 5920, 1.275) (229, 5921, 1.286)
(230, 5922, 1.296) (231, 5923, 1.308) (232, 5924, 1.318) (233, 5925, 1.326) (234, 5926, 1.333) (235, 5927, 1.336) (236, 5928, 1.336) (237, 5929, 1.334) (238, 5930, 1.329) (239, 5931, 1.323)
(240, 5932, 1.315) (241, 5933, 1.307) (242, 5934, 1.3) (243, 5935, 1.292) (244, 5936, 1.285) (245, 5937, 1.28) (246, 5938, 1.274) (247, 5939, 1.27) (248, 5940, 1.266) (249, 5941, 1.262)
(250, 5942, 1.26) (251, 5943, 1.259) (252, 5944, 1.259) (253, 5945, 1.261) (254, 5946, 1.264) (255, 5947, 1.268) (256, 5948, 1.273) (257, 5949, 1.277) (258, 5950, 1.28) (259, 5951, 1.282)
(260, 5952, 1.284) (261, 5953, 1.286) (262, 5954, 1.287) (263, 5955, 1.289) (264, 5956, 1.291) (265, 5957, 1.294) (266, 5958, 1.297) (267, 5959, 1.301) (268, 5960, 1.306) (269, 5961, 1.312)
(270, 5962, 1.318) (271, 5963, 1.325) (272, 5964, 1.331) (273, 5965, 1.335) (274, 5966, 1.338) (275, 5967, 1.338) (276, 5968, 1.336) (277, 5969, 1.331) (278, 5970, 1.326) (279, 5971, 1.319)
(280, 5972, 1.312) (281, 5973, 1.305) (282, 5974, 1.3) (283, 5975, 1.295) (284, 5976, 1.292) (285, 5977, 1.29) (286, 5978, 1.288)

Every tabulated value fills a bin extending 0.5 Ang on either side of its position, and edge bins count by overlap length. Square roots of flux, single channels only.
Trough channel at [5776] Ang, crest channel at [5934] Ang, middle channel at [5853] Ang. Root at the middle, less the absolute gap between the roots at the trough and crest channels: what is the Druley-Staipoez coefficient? 1.13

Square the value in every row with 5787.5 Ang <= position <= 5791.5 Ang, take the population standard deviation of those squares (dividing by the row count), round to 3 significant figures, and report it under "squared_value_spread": 0.0438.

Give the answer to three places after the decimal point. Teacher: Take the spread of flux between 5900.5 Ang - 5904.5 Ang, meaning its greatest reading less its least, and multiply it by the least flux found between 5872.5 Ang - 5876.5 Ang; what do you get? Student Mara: 0.033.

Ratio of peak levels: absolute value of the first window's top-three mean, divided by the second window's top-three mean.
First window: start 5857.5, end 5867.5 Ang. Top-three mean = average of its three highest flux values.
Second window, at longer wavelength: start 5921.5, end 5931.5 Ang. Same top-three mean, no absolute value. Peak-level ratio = 0.99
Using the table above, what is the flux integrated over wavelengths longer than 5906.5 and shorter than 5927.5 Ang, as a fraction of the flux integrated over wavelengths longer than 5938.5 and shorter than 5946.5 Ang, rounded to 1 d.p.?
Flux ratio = 2.6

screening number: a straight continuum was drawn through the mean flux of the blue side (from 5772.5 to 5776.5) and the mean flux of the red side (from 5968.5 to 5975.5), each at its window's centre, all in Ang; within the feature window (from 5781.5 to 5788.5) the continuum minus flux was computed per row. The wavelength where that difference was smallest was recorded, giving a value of 5788 Ang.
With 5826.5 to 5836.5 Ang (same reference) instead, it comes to 5836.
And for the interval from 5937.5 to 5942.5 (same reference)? 5938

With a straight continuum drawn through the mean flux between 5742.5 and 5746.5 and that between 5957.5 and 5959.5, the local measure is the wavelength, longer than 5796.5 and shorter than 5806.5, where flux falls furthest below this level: 5797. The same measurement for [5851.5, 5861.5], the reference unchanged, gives 5855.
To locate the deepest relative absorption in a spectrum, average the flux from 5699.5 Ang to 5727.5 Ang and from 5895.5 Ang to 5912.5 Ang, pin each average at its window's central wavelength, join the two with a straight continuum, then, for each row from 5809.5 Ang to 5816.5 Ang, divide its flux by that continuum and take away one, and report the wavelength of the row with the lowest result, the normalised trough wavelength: 5816 Ang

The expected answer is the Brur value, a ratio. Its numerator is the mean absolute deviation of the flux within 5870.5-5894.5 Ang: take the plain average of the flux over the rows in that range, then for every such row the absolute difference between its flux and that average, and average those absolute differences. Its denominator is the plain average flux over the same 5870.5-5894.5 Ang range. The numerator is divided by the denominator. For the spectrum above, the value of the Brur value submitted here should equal 0.086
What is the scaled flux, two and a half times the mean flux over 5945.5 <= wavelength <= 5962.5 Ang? 3.22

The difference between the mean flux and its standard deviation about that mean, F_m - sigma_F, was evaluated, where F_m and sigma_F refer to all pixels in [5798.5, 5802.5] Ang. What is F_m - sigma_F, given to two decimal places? 1.35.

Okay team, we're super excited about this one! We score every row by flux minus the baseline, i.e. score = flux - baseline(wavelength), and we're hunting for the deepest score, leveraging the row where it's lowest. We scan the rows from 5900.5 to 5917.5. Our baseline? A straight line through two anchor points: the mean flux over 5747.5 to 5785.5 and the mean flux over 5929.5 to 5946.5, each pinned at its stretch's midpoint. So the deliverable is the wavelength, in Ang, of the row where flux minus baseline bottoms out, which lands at 5901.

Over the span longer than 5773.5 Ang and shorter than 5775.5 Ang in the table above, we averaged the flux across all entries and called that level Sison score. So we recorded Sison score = 1.30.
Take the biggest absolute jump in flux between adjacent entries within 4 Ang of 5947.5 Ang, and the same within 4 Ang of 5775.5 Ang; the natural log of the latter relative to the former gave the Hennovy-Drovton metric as 1.5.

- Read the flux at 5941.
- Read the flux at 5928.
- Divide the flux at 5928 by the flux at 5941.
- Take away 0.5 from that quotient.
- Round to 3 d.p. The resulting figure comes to 0.559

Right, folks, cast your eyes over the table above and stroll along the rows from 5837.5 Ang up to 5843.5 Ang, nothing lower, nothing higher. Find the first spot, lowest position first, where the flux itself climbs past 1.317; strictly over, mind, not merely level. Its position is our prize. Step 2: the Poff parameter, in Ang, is 5838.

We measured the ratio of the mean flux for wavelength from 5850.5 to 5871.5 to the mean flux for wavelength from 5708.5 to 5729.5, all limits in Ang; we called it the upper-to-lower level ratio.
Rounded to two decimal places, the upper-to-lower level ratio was 0.99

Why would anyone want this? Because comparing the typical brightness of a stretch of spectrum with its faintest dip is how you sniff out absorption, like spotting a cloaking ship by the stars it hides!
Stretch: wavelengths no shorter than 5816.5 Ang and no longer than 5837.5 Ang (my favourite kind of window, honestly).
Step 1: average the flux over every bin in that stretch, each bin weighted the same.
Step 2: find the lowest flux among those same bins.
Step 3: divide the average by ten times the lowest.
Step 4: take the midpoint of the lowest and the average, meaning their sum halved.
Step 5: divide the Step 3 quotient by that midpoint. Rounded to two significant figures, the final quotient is 0.077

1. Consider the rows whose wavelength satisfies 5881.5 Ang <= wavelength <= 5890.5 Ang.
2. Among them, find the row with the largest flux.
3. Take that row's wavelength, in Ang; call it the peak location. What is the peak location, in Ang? 5882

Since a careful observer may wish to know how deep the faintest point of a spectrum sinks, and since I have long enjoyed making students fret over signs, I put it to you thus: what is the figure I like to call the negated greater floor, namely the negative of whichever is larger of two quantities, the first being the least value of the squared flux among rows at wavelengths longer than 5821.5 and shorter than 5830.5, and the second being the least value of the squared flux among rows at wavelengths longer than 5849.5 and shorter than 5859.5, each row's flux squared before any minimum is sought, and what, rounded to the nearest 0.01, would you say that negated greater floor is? -1.77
